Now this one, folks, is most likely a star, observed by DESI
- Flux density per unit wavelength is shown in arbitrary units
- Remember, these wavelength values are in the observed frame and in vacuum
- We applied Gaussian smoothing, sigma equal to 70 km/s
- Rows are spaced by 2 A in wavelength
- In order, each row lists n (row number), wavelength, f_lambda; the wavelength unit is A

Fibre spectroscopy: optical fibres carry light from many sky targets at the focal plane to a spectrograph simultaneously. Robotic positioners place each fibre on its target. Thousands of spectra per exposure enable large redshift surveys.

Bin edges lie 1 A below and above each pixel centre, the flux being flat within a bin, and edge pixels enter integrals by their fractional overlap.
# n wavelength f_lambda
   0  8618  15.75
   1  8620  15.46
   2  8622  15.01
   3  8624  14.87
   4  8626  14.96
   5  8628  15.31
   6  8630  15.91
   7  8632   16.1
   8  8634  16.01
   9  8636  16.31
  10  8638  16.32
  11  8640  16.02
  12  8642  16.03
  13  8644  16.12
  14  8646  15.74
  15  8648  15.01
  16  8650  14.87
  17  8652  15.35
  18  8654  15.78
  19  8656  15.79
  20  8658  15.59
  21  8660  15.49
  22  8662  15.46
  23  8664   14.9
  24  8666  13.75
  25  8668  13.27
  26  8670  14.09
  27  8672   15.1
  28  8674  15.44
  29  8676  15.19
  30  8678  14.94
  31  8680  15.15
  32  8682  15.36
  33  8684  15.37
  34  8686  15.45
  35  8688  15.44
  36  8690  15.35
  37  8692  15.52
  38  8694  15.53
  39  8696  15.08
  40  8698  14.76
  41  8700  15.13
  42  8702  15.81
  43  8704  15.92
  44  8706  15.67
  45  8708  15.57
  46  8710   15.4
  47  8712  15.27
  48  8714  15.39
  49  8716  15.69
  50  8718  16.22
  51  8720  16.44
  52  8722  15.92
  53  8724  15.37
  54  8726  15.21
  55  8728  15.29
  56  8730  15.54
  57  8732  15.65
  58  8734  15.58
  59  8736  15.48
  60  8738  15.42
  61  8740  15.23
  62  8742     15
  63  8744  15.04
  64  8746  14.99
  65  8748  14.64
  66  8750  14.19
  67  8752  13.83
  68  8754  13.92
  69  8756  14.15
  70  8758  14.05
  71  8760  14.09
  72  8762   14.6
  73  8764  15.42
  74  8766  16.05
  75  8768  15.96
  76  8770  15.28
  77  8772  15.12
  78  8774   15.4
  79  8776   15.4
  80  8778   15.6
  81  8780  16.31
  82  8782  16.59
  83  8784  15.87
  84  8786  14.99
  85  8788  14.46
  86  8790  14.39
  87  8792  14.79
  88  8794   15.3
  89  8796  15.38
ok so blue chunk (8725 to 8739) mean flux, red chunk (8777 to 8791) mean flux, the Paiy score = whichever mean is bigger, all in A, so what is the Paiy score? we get 15.5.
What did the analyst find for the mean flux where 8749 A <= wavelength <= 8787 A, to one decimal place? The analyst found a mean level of 15.1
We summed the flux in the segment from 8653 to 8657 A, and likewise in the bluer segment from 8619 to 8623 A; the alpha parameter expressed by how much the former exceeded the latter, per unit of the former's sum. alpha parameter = 0.03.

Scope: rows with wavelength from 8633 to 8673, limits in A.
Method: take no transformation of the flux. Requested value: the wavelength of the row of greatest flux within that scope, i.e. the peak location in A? 8638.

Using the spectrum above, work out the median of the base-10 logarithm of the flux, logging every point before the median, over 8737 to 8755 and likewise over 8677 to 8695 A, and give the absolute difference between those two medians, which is 0.011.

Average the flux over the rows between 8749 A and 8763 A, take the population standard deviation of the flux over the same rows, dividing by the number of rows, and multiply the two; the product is 3.2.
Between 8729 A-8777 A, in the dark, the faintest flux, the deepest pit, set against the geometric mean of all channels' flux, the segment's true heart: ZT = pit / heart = 0.92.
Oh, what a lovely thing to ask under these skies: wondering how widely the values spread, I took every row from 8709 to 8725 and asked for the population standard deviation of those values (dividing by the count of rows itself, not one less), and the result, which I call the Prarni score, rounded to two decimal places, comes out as 0.41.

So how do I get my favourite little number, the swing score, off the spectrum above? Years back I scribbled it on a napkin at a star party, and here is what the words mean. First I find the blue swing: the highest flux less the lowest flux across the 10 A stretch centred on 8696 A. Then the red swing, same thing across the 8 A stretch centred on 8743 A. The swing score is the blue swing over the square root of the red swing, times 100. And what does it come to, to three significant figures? 157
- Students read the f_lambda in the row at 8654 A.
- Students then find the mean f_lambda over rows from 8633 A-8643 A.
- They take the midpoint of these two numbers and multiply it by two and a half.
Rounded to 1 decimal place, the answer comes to 39.9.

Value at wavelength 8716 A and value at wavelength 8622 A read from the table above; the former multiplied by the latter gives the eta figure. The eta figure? 236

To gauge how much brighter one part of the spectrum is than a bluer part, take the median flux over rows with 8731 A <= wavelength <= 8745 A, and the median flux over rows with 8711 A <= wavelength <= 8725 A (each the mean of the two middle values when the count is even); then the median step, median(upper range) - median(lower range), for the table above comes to -0.27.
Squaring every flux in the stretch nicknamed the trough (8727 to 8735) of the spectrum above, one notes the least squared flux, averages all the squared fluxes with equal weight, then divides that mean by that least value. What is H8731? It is 1.03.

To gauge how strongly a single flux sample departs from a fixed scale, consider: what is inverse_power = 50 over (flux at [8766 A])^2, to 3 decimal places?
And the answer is 0.194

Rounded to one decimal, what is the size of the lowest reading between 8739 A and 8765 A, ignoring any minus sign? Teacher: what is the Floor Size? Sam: 13.8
